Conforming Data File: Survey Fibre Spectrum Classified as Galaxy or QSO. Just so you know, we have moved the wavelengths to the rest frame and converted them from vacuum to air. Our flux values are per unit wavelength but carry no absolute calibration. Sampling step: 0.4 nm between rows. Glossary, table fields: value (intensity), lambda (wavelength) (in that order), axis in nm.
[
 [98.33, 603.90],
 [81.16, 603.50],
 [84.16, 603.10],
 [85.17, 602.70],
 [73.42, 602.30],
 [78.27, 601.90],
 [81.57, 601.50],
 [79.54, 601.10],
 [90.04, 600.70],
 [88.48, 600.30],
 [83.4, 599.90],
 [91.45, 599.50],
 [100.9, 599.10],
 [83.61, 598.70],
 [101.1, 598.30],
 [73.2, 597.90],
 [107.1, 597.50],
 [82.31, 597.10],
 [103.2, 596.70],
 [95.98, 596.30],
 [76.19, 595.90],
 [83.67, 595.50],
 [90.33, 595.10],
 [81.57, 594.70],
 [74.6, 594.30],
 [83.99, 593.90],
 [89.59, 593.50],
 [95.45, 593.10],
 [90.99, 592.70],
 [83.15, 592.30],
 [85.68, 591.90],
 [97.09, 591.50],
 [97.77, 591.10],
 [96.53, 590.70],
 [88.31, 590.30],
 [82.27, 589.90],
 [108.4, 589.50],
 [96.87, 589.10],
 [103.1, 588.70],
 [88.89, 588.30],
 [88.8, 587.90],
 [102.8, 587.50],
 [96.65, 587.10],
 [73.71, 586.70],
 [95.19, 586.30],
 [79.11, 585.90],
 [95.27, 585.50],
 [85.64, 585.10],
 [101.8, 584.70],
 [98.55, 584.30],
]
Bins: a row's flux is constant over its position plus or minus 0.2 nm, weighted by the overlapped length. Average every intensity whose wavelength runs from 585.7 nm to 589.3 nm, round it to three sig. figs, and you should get 91.7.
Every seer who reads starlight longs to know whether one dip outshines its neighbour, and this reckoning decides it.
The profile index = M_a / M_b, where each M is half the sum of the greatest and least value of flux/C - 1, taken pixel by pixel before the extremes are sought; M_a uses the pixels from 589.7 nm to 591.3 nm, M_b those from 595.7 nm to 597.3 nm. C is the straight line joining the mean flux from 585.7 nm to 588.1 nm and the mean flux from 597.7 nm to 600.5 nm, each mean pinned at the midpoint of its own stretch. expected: 1.1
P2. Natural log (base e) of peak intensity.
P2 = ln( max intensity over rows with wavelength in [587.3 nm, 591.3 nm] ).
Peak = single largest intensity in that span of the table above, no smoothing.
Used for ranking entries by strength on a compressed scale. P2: 4.69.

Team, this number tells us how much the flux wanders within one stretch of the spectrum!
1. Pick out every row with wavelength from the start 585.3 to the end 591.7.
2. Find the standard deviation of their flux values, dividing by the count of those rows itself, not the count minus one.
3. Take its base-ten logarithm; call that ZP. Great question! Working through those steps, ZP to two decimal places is 0.95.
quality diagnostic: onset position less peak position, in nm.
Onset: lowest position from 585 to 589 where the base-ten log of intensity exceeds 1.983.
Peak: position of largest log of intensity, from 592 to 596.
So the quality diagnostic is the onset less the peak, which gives -6.00 nm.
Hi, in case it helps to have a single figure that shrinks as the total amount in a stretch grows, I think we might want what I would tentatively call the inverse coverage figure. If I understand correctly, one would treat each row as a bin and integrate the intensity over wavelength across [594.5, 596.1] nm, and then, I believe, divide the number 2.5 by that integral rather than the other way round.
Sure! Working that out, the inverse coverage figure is 0.0188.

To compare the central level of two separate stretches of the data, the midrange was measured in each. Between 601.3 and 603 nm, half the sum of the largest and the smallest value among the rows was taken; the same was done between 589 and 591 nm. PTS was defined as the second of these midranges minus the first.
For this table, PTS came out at 16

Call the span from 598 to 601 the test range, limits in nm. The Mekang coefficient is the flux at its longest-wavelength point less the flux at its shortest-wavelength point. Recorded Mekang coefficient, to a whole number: -11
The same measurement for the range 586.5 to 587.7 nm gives 29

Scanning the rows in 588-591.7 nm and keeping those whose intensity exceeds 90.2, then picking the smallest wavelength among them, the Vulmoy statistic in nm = 588.70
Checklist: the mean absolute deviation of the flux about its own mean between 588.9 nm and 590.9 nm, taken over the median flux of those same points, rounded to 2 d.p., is 0.08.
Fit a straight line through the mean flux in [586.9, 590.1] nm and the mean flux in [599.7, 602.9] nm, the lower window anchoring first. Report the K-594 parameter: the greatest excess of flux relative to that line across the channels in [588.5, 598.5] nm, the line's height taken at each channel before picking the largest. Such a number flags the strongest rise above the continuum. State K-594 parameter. 20.6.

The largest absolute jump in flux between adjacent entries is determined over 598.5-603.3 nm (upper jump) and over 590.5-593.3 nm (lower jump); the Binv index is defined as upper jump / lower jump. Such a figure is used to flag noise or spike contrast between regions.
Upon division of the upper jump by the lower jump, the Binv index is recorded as 1.52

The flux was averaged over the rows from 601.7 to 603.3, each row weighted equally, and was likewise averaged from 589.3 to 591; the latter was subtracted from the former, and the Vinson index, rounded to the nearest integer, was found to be -14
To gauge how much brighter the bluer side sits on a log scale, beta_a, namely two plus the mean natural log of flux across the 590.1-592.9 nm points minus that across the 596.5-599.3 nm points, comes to 1.99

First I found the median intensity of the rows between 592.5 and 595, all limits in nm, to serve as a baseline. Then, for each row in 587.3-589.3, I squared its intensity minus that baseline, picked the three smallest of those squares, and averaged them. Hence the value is 37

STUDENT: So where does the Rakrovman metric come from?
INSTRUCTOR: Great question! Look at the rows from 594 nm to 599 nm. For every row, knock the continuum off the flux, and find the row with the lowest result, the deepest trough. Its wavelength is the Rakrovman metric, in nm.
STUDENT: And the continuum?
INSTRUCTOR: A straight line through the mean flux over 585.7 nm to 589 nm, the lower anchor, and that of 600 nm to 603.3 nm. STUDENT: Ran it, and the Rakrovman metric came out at 594.30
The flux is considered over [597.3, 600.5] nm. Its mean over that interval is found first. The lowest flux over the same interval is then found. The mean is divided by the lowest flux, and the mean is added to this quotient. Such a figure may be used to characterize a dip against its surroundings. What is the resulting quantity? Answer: 92.4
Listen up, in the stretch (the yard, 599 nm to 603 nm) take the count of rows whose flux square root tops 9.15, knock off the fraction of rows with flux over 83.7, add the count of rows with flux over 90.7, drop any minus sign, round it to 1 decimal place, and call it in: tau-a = 6.5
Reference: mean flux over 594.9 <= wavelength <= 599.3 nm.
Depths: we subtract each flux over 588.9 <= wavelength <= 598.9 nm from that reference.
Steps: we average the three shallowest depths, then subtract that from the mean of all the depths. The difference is 16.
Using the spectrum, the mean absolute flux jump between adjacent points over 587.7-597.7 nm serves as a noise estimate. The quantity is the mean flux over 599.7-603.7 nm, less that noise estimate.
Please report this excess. 73.2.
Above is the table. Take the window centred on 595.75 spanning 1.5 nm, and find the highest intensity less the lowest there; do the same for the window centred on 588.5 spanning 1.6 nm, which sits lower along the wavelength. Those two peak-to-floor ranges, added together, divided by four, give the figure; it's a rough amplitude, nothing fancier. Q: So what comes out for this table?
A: 8.5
